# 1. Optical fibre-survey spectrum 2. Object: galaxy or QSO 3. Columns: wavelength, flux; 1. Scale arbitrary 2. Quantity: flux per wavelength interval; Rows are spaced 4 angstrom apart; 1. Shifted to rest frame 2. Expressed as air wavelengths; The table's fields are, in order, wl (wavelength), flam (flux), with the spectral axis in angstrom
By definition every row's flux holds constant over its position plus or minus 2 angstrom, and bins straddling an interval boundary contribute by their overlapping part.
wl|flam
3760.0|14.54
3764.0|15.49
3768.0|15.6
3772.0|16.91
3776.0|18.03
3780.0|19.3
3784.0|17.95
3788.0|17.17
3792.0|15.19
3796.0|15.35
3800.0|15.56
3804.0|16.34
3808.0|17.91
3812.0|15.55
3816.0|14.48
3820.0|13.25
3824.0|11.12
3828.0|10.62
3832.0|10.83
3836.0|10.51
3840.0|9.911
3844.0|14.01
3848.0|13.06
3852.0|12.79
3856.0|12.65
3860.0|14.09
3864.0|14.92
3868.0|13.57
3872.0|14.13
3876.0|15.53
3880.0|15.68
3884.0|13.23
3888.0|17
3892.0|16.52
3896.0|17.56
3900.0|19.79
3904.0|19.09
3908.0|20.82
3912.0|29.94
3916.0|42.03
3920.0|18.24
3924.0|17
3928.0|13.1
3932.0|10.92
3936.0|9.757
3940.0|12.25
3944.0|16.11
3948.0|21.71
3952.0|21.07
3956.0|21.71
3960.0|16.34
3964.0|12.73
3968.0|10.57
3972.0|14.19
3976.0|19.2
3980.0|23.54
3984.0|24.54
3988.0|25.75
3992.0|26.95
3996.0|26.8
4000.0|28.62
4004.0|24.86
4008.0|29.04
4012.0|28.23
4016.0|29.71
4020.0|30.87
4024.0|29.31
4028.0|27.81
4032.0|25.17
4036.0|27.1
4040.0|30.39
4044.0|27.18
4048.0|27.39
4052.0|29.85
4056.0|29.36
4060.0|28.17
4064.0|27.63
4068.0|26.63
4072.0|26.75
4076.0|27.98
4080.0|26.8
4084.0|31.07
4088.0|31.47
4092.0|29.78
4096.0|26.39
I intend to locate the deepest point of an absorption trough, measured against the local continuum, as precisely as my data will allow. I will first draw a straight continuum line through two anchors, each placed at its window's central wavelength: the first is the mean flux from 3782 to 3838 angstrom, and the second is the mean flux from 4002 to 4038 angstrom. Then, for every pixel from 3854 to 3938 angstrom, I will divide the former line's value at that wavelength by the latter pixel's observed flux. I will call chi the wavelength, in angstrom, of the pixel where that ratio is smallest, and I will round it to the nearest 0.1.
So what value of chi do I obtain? 3916.0 angstrom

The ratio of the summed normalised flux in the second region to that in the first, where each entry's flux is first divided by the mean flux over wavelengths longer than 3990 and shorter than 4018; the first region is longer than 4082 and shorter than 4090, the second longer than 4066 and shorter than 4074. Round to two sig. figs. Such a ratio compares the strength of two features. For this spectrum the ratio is 0.85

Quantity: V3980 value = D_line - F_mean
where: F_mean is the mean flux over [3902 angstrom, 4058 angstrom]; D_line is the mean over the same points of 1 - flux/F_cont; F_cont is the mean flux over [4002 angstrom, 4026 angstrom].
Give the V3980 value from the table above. -23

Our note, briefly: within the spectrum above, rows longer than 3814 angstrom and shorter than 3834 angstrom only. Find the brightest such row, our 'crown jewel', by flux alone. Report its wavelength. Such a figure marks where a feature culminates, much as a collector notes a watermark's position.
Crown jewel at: 3816.0 angstrom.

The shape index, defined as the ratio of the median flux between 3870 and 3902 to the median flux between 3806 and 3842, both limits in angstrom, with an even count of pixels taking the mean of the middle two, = 1.4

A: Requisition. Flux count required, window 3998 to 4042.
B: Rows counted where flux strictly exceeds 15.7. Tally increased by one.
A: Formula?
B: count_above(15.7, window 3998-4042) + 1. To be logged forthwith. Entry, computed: 12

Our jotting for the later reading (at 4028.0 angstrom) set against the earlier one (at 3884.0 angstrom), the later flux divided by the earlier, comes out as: 2.10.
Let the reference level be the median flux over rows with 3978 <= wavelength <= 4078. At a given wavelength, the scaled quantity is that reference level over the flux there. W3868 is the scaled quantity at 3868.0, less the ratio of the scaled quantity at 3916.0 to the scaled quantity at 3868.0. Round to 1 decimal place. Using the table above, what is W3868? 1.7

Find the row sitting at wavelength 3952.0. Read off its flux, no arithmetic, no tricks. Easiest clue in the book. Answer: 21.07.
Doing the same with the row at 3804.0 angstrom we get 16.34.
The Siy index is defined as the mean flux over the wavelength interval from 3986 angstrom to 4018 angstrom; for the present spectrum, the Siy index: 27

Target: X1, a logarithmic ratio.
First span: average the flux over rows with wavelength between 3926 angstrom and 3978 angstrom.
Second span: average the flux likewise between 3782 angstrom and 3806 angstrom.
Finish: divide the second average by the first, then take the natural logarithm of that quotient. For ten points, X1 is 0.1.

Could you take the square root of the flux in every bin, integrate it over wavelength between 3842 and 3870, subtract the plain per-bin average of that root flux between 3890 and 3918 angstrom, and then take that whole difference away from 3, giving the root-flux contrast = -95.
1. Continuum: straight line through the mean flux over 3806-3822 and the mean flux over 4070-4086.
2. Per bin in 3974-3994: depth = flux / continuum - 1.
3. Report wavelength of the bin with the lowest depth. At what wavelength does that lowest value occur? 3976.0 angstrom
